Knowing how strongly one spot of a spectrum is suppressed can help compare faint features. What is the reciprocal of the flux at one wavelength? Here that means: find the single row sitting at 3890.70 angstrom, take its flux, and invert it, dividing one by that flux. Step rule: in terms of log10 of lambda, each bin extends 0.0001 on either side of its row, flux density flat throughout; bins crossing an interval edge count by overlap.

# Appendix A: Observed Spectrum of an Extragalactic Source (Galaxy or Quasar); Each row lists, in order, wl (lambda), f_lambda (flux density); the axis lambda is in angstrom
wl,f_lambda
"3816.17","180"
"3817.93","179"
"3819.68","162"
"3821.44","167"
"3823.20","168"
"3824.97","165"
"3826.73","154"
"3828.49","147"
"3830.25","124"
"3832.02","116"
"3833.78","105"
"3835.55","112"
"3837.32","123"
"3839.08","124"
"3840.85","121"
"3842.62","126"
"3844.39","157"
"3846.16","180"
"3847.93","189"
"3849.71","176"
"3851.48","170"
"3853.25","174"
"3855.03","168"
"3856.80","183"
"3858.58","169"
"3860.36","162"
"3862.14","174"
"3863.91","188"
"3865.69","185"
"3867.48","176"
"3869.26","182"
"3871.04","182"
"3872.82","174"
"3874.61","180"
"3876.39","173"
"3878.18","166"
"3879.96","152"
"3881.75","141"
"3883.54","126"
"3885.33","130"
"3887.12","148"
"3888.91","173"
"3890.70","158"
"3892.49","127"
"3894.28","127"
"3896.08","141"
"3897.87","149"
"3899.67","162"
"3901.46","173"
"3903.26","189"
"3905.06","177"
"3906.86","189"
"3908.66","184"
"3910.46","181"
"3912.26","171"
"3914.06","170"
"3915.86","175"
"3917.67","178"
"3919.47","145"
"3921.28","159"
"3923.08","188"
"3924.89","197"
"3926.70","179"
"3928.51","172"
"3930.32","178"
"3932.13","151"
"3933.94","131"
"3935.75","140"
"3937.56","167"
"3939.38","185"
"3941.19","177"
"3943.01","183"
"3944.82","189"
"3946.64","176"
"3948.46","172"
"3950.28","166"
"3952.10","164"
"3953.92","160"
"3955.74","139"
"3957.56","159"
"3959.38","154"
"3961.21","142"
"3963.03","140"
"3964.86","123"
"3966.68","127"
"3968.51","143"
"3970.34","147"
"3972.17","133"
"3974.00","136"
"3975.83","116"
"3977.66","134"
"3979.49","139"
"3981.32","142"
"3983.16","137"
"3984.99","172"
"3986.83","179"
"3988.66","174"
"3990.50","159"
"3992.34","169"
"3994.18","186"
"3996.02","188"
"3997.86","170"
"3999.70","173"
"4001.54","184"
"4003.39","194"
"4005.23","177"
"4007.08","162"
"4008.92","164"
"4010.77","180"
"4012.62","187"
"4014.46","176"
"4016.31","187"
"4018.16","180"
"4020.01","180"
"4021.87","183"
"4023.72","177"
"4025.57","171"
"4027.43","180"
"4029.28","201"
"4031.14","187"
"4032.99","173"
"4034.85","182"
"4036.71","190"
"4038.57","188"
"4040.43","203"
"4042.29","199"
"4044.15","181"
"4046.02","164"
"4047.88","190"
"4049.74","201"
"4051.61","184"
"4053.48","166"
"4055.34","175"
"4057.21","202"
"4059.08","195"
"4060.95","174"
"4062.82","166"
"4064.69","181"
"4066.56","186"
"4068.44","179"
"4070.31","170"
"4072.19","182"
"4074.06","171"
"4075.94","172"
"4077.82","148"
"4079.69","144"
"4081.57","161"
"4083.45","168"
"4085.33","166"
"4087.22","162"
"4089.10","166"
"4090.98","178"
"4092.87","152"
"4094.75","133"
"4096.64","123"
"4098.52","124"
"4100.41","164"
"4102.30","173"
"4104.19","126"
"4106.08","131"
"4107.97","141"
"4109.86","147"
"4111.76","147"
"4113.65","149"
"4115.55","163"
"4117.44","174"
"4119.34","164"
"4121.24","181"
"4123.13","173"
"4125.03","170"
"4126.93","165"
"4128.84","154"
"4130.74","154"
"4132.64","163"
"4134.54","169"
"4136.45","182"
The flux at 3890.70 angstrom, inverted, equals 0.0063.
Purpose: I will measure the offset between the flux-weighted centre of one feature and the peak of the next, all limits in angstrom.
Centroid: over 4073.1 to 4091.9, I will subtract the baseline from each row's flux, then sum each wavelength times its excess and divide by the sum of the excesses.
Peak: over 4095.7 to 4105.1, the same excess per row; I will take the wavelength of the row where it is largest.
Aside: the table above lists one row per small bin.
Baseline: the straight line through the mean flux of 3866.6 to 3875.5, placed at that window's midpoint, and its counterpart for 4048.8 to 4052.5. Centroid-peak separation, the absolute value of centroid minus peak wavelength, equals 20.2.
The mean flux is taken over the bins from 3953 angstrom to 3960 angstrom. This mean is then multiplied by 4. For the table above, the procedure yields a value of 612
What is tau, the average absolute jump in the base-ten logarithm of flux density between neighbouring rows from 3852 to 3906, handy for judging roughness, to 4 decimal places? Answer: 0.0302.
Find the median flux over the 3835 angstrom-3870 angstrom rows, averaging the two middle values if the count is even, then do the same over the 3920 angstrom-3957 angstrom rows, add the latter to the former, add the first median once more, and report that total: 516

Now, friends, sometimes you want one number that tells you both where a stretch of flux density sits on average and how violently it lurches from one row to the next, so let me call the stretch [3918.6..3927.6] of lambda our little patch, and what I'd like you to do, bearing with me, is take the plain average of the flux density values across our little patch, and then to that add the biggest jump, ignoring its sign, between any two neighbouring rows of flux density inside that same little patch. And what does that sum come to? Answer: 203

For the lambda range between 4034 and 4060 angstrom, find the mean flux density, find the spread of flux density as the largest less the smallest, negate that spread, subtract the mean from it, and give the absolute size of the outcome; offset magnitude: 226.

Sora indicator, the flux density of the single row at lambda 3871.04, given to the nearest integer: 182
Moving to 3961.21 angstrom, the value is 142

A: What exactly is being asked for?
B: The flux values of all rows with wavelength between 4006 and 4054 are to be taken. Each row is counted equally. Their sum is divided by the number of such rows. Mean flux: 182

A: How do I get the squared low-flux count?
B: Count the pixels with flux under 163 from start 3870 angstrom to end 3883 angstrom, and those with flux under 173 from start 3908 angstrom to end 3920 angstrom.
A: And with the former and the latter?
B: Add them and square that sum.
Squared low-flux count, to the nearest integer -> 25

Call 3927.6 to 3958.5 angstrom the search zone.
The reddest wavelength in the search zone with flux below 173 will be 3957.56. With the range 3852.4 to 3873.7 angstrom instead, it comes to 3860.36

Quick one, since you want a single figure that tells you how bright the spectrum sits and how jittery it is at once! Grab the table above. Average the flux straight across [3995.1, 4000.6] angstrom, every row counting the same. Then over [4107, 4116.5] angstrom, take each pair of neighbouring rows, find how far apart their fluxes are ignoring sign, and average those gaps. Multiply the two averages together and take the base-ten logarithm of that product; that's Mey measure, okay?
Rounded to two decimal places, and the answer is 2.99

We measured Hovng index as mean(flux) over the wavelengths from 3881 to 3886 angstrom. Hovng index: 132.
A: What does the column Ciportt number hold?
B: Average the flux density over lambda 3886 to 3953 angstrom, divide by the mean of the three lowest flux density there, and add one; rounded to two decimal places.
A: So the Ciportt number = 2.30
